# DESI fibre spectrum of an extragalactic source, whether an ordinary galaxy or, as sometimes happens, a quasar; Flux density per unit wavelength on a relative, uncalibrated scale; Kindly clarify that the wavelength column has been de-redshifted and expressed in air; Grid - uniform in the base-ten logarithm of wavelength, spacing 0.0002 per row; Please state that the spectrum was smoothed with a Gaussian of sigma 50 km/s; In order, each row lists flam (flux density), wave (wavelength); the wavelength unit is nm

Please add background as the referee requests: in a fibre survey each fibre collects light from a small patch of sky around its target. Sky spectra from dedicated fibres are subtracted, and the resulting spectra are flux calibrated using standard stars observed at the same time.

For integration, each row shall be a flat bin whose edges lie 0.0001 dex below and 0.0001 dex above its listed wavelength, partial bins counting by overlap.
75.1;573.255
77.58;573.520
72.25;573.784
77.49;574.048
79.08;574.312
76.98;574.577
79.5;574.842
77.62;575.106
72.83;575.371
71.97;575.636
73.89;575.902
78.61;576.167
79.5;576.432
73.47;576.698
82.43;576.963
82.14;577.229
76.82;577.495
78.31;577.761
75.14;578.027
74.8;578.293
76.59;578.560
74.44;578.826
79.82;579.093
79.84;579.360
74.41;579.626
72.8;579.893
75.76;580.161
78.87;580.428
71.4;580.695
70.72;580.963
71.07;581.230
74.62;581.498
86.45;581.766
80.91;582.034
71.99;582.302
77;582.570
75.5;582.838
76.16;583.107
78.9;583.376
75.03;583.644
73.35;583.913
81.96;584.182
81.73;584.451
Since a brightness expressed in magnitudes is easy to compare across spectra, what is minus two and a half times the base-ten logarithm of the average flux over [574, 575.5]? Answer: -4.72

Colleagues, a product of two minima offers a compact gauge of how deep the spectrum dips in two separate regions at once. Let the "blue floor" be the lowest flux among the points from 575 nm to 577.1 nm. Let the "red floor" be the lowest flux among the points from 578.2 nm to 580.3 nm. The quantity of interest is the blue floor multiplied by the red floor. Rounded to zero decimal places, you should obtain 5239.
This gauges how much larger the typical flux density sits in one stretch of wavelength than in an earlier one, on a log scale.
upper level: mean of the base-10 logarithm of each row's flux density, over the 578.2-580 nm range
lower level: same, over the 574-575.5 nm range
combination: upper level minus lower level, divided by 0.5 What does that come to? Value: -0.013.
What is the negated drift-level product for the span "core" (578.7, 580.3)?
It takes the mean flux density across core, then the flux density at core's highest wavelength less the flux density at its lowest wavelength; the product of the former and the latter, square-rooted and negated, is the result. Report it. -10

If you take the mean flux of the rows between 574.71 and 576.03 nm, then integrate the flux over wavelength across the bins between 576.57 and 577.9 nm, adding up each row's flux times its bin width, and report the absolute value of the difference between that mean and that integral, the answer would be 29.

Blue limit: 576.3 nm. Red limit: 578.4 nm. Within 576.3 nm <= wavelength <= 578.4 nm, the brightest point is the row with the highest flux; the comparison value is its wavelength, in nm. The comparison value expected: 576.963 nm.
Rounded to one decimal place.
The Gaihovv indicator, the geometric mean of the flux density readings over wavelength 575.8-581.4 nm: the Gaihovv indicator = 76.2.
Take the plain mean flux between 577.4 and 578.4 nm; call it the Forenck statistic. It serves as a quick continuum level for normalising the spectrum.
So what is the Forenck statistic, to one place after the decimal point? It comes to 76.3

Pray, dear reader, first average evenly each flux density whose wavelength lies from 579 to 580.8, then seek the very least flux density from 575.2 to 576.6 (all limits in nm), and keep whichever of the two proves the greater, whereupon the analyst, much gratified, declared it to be 76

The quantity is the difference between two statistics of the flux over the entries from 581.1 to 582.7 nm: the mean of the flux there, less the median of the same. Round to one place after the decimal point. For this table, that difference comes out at 1.2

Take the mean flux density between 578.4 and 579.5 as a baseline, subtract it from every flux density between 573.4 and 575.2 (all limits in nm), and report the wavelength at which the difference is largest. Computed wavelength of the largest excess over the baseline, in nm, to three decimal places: 574.842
